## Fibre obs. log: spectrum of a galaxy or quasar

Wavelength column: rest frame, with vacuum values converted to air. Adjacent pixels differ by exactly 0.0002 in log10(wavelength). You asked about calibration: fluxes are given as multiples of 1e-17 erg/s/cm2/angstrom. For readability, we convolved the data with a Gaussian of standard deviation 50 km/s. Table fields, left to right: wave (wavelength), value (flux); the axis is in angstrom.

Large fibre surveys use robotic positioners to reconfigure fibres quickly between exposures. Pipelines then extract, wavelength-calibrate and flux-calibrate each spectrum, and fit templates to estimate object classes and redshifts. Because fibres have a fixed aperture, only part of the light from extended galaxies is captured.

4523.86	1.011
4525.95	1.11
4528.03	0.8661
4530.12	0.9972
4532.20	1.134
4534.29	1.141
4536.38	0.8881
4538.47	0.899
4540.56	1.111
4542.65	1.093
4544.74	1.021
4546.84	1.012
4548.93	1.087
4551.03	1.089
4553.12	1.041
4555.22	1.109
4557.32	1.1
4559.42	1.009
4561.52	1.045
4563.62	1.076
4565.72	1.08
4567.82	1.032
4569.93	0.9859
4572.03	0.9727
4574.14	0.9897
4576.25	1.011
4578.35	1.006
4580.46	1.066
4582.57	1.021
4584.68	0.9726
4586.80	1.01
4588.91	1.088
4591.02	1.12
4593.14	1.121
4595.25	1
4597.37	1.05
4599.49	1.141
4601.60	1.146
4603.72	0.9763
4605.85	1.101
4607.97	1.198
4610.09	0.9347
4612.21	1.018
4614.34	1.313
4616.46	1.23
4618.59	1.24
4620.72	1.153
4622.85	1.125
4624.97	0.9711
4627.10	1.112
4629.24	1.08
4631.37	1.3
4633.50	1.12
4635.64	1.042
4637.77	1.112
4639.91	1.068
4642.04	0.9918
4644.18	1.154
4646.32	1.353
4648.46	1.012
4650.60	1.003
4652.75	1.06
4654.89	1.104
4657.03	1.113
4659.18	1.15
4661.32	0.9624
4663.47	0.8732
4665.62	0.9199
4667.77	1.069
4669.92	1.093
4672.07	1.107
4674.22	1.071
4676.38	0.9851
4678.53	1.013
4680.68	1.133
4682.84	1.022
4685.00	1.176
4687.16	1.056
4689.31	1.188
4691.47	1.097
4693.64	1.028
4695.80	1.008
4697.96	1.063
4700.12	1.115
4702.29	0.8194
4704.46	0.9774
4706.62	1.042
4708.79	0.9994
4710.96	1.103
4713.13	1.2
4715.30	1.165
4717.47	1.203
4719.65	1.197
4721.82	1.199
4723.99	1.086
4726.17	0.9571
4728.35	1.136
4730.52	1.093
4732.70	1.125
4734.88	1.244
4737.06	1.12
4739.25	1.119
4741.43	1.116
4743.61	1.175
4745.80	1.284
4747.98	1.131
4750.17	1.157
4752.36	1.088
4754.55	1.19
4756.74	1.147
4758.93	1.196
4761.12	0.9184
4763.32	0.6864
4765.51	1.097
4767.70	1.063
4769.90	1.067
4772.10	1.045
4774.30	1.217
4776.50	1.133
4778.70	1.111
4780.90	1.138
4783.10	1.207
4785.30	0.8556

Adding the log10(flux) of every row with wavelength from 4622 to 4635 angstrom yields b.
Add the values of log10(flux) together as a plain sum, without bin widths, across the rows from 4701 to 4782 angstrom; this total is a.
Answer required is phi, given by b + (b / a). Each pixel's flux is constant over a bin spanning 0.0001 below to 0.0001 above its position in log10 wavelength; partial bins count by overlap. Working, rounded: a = 1.45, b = 0.3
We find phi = 0.5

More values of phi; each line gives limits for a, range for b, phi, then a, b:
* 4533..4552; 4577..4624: 7.0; 0.13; 0.8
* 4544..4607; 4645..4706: 1.6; 0.61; 0.6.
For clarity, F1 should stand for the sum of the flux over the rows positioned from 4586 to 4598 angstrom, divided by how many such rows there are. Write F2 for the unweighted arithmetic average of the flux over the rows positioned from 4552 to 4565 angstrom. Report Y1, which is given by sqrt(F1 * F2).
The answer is 1.064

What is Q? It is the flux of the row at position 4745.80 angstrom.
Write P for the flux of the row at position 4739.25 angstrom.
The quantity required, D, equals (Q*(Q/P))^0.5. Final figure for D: 1.21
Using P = 1.119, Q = 1.284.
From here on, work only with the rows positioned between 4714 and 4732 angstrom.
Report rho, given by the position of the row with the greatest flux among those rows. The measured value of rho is 4717.47 angstrom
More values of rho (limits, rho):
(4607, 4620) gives 4614.34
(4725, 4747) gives 4745.80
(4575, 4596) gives 4593.14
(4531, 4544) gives 4534.29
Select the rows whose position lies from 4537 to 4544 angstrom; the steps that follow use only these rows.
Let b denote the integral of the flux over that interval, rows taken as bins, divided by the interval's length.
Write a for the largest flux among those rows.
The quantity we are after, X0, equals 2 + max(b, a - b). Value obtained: 3.03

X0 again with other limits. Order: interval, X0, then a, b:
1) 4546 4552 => 3.06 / 1.089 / 1.06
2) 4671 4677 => 3.06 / 1.107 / 1.06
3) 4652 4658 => 3.10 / 1.113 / 1.10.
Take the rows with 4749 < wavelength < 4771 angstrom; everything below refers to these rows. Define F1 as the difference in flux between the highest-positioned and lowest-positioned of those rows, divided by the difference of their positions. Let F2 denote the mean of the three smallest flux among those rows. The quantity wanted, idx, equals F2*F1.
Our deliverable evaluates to -0.0041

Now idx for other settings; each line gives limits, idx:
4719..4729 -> -0.0074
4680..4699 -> -0.0041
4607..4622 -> -0.0037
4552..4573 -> -0.0036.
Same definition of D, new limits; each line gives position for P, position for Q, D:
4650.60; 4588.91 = 1.09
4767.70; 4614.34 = 1.27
